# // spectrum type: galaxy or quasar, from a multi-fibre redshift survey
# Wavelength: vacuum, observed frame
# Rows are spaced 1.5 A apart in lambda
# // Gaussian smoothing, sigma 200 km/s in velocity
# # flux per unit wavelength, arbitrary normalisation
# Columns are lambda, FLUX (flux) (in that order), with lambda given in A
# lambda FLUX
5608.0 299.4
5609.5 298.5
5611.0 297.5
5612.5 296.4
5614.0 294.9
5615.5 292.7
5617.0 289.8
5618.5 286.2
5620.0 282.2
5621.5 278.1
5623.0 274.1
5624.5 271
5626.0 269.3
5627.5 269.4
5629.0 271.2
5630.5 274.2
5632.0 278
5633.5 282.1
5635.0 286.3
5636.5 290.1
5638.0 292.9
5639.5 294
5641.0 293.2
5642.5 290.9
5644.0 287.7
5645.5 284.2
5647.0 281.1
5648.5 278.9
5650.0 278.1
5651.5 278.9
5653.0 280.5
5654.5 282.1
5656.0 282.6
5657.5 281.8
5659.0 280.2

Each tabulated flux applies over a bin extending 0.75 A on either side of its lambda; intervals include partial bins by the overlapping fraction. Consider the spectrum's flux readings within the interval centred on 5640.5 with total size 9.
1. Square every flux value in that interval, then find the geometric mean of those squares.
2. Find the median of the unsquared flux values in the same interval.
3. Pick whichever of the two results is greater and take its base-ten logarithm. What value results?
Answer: 4.929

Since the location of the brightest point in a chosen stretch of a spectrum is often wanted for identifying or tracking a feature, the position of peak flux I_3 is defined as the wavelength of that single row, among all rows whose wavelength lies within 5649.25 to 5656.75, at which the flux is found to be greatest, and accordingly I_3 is 5656.0 A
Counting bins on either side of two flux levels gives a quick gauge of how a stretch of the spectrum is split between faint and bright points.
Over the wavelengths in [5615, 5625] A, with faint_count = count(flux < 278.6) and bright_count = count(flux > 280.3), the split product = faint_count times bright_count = 12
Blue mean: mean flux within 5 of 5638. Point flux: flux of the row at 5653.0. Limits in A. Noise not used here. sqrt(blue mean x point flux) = 285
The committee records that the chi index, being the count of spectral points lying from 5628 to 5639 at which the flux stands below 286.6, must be 5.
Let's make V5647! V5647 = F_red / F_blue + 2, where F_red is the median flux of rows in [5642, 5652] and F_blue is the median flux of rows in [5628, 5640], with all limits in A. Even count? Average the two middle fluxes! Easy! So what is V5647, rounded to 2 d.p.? 2.99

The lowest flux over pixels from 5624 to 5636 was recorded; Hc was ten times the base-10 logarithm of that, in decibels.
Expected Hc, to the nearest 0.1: 24.3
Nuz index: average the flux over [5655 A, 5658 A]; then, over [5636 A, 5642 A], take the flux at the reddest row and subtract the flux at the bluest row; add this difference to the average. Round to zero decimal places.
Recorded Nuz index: 285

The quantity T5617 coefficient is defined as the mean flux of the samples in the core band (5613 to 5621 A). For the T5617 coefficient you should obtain 289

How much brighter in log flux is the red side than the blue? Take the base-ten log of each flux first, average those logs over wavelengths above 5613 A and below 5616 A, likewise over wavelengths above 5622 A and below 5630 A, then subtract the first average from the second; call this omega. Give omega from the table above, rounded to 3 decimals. -0.035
